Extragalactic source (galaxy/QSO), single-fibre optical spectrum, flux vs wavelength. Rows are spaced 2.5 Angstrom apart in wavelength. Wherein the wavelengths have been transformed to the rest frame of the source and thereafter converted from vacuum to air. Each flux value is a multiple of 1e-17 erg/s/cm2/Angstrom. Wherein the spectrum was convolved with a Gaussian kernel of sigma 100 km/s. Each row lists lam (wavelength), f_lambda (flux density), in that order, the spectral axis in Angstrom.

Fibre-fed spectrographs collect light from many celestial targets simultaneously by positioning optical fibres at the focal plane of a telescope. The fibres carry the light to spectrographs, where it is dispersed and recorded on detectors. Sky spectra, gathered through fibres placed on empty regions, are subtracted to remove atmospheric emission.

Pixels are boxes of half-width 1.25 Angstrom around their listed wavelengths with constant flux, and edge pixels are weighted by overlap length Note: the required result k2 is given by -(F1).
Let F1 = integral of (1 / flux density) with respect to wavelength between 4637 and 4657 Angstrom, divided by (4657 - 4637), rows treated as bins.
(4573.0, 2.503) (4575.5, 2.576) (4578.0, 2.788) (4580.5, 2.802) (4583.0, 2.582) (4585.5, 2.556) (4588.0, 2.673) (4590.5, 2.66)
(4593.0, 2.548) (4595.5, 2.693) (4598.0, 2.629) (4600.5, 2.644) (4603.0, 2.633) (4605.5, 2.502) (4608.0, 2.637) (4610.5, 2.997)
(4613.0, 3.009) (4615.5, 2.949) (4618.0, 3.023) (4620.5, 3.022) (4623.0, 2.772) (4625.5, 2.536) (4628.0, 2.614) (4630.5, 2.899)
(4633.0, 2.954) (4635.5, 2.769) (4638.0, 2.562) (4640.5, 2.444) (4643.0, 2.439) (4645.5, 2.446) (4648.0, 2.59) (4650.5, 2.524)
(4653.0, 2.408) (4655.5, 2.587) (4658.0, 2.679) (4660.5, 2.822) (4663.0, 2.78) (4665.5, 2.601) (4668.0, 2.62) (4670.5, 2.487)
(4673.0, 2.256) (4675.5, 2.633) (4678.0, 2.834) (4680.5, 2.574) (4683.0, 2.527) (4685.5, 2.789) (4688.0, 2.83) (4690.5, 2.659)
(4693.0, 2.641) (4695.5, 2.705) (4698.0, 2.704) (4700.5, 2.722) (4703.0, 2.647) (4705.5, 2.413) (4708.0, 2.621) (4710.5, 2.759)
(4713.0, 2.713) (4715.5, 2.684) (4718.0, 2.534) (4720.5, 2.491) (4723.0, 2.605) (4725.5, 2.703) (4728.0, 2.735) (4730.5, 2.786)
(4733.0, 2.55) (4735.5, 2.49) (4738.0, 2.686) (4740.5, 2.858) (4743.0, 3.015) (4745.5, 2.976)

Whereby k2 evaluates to -0.400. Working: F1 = 0.400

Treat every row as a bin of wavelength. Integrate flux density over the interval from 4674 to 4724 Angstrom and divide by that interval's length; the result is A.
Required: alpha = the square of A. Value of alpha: 7.04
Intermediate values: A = 2.65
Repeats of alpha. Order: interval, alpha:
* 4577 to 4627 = 7.46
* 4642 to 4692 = 6.79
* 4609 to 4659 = 7.35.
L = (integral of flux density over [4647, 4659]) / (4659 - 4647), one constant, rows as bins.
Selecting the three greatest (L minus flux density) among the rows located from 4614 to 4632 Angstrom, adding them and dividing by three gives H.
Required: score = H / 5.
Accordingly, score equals -0.017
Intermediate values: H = -0.086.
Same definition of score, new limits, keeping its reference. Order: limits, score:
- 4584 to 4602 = -0.005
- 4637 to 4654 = 0.025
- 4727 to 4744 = -0.004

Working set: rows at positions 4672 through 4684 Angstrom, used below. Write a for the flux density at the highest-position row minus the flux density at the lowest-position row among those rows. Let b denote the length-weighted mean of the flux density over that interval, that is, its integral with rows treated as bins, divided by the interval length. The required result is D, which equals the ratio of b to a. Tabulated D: 9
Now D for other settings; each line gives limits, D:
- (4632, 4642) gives -5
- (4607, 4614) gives 8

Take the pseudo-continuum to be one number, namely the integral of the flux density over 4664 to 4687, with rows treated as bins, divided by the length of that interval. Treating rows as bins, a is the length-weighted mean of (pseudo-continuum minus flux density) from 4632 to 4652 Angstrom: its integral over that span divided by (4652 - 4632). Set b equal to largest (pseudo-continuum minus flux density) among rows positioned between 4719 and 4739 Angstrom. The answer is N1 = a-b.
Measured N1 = -0.09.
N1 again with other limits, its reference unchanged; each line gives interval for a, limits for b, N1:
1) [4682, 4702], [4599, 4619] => -0.20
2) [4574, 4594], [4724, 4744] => -0.16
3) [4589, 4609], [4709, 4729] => -0.13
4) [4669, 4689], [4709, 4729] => -0.12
